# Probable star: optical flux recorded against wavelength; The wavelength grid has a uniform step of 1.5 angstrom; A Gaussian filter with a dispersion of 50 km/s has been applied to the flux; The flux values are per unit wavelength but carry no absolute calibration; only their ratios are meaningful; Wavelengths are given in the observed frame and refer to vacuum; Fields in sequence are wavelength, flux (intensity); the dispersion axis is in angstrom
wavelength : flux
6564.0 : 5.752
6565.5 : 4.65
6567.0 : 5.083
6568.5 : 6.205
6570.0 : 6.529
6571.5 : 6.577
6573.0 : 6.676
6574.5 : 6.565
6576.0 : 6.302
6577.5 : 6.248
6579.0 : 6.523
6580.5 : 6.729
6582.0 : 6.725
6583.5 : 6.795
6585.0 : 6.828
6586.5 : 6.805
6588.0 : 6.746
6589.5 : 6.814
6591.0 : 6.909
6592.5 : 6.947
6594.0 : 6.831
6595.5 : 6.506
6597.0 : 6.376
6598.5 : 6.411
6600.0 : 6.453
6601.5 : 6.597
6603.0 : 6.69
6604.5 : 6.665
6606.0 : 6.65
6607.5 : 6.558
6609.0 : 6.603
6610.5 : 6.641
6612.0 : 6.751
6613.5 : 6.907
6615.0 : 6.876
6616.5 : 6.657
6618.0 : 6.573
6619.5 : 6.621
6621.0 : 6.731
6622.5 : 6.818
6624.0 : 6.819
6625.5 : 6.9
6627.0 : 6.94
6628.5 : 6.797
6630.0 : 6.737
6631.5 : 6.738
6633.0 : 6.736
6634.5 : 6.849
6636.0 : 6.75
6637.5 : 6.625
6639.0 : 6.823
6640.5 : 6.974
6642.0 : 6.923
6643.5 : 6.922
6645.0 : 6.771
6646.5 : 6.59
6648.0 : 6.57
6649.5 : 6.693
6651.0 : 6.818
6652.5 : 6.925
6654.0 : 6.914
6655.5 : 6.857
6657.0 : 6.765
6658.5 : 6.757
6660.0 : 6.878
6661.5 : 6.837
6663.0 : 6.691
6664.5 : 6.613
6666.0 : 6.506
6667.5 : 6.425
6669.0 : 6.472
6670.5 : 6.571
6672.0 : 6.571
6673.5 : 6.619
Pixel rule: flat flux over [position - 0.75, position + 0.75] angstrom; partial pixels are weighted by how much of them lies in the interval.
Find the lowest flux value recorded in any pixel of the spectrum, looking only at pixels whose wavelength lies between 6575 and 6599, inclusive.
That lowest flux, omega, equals 6.248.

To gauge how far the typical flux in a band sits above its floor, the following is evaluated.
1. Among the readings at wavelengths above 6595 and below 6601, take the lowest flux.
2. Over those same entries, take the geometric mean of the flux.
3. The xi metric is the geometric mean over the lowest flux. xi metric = 1.01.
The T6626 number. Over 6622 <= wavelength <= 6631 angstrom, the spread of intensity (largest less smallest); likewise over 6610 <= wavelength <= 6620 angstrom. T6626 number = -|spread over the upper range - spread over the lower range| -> -0.13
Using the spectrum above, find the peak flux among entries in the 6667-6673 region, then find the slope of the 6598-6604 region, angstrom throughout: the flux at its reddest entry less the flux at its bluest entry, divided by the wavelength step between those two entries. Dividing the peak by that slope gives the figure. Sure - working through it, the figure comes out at 106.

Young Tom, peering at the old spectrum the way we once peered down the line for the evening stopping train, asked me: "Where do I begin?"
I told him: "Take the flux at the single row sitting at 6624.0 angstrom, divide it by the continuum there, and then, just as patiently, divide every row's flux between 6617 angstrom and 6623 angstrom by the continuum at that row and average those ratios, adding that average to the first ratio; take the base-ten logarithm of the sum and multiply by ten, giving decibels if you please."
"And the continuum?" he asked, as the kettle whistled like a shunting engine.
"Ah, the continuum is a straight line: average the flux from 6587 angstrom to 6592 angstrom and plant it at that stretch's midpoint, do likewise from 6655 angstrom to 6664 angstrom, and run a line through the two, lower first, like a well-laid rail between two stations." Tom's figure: 2.97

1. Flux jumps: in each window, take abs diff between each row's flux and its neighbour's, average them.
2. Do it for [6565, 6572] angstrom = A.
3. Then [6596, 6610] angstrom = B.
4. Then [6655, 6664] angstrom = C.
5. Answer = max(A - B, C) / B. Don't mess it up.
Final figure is 6.8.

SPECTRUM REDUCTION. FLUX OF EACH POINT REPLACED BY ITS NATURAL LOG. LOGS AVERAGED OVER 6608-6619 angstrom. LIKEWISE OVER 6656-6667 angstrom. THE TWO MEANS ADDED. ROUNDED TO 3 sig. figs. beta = 3.81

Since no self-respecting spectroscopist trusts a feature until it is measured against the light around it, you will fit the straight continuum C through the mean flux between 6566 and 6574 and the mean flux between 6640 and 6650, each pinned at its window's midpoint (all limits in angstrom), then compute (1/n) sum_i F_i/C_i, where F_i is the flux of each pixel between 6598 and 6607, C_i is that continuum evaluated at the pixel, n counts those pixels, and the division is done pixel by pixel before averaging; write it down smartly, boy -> 1.02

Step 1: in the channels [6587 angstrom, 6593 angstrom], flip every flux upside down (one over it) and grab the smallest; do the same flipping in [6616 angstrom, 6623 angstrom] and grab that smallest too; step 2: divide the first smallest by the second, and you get 0.981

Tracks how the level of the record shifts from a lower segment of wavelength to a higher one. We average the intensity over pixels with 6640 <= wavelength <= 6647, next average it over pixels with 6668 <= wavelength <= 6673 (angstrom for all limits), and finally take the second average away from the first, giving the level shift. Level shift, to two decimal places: 0.30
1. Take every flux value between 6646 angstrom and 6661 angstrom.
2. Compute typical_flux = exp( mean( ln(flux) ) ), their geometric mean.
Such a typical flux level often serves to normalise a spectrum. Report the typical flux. 6.78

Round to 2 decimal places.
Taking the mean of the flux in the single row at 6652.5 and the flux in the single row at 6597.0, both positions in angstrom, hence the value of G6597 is 6.65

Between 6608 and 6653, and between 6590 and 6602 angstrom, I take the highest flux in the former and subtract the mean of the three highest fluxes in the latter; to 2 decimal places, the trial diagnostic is 0.08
